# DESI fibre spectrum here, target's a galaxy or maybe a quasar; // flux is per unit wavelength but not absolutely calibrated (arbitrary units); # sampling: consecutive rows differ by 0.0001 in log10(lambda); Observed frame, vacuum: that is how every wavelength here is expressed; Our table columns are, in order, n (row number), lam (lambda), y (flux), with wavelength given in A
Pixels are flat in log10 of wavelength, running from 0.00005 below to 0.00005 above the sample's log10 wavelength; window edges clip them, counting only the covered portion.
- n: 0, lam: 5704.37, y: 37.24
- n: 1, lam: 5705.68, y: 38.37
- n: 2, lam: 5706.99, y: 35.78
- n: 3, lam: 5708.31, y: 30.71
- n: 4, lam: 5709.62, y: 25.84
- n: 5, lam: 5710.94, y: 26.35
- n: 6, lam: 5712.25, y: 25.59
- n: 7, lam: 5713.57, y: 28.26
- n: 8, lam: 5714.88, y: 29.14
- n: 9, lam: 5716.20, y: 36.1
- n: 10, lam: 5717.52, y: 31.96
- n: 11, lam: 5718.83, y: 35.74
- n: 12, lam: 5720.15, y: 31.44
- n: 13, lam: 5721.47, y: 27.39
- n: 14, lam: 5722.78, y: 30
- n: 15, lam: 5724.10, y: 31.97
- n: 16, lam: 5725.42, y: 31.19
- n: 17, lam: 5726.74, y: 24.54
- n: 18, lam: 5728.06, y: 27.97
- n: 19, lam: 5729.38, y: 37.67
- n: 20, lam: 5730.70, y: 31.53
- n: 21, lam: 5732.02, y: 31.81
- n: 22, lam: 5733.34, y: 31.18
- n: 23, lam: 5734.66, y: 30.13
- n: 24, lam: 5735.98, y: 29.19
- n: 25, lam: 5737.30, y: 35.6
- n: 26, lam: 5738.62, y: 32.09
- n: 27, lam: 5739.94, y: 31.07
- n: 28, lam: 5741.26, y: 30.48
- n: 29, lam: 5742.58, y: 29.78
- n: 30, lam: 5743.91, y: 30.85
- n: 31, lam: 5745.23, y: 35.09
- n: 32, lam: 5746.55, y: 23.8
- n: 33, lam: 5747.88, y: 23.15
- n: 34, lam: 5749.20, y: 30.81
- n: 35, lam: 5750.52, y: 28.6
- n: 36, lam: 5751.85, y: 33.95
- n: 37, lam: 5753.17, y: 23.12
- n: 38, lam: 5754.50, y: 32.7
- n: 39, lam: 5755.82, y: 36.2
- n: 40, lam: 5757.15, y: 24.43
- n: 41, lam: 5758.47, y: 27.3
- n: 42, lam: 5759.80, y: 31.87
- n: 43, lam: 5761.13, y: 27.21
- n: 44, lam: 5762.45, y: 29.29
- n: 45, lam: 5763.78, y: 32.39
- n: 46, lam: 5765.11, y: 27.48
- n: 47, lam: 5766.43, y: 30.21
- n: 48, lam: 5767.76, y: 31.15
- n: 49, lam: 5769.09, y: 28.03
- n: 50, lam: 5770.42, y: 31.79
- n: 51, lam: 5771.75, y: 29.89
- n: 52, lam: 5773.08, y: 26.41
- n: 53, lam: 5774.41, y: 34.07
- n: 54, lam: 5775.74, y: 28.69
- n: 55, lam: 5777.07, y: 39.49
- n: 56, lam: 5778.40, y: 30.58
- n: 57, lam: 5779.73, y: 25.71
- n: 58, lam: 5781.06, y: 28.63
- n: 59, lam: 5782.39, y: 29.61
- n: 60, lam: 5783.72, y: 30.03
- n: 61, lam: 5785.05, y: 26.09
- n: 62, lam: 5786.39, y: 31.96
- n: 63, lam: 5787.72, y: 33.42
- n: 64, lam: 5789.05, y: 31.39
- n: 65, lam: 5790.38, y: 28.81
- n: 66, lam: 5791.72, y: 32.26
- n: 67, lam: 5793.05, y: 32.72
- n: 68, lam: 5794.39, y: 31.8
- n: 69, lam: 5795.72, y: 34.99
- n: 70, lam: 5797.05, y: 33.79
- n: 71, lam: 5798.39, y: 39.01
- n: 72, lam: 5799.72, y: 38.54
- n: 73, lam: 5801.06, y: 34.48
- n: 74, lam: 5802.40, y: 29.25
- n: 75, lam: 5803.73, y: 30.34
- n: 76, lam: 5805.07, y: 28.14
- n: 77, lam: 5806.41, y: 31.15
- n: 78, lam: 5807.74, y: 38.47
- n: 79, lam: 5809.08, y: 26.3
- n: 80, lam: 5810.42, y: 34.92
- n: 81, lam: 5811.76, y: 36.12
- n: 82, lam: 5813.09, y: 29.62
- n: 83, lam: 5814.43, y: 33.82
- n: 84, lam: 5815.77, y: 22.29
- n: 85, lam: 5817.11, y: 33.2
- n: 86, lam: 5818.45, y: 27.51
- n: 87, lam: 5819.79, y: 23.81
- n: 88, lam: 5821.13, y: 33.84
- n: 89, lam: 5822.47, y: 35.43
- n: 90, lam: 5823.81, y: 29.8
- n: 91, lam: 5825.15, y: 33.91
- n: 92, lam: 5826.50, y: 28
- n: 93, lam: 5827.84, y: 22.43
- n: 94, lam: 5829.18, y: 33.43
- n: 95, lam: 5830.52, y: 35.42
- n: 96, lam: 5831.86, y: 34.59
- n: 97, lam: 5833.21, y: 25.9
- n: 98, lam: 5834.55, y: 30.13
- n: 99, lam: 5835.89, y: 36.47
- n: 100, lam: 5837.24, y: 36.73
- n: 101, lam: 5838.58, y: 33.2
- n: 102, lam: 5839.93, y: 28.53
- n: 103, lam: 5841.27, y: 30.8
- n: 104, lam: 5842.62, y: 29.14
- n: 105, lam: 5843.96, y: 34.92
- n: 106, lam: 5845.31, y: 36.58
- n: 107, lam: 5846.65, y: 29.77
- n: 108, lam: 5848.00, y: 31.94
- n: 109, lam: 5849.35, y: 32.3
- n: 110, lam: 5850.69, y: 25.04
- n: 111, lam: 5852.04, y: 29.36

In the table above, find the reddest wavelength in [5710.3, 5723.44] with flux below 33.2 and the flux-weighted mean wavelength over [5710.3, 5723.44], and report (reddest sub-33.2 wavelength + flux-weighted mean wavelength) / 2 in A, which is 5719.9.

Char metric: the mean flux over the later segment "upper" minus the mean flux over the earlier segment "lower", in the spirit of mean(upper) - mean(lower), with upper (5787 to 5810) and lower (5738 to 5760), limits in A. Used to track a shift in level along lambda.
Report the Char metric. 3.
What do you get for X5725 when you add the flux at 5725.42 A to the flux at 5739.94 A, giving 62.3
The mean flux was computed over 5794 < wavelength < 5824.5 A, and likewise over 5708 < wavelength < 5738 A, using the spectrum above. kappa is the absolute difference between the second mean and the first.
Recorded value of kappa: 1.5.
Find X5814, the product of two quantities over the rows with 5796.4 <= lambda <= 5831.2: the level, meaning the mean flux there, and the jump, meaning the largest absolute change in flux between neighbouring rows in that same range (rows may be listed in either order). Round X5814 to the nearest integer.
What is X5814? 385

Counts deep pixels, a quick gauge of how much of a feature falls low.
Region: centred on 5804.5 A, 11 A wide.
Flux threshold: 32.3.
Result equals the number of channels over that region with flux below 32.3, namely 5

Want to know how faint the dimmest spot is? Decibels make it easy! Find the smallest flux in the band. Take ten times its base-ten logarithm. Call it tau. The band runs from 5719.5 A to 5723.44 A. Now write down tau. 14.4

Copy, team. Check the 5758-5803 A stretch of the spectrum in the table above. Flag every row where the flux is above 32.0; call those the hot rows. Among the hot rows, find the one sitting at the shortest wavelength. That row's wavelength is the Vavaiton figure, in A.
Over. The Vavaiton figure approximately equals 5763.78 A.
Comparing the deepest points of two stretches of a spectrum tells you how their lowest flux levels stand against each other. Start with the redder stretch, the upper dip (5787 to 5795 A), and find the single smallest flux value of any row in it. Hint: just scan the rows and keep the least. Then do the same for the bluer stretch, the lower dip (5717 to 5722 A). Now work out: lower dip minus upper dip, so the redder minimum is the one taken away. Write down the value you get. -1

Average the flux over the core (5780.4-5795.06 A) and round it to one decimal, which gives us 30.6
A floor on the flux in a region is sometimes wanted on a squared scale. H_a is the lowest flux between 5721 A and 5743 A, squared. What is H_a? 602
